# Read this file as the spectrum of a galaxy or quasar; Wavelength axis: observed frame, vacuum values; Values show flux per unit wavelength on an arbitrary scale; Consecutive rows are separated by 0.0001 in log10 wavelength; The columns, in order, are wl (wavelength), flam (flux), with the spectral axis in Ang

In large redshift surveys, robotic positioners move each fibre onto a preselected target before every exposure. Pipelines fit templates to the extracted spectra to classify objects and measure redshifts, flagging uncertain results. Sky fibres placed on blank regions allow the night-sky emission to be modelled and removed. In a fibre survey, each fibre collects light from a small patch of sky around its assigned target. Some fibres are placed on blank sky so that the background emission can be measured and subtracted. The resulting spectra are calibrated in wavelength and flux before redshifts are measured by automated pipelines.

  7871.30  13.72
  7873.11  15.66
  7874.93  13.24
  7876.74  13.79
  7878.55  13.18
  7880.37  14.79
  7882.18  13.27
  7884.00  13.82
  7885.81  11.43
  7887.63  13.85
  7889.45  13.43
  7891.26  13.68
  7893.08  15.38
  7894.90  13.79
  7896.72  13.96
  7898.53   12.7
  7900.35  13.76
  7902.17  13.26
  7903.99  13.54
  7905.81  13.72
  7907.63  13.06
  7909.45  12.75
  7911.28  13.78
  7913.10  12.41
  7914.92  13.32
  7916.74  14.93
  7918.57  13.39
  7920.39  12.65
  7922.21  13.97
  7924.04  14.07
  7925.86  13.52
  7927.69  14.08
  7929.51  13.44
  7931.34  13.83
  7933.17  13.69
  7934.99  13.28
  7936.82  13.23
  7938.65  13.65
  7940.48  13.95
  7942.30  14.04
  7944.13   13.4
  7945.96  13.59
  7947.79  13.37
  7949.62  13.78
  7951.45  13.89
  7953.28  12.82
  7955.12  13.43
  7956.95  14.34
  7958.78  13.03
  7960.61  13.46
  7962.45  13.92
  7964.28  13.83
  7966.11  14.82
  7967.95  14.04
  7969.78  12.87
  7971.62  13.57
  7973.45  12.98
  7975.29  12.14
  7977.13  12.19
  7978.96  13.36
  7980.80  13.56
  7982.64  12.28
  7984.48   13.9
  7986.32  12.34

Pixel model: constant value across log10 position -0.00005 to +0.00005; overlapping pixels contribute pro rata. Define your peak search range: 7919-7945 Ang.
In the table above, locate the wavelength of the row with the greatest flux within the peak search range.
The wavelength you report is 7927.69 Ang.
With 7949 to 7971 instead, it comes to 7966.11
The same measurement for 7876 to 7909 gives 7893.08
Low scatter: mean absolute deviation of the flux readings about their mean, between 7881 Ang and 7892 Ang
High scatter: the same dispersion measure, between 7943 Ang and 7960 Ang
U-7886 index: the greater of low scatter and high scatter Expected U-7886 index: 0.61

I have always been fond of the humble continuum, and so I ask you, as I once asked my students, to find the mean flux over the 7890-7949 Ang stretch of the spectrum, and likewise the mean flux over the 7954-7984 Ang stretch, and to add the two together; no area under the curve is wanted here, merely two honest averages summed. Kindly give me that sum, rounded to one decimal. 27.0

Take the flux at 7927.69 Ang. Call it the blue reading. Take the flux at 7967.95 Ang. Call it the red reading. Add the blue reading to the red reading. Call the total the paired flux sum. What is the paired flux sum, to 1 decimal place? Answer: 28.1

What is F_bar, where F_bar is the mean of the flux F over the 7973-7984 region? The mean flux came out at 12.8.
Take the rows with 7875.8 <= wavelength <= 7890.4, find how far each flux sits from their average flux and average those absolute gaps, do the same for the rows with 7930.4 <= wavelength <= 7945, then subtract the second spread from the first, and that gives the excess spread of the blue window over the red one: 0.4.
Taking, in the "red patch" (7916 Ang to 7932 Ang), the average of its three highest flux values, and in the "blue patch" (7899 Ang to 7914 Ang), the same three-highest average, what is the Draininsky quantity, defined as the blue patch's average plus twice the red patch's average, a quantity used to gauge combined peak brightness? 42.5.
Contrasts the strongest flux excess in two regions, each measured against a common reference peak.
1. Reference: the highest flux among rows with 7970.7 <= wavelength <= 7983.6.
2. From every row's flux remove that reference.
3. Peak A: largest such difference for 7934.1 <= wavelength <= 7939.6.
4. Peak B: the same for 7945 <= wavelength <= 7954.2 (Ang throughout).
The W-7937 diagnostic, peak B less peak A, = 0.24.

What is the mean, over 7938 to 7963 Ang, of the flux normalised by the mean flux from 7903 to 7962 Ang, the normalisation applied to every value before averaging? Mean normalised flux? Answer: 1.01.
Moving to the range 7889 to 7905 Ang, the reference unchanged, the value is 1.01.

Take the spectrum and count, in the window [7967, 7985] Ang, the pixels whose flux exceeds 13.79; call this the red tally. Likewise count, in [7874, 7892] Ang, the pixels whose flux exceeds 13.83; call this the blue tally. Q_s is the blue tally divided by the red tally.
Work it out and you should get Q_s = 1.00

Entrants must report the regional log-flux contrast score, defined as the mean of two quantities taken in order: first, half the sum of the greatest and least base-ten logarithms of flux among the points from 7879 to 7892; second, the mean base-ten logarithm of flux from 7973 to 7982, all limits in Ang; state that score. 1.11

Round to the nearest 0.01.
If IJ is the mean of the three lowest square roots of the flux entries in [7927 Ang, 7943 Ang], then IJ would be 3.65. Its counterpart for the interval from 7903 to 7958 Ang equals 3.55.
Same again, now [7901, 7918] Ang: 3.57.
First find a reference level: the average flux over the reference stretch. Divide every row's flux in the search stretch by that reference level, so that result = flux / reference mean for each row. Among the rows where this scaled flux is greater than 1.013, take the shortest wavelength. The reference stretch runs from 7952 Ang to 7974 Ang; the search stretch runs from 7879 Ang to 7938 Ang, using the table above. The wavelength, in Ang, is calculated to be 7880.37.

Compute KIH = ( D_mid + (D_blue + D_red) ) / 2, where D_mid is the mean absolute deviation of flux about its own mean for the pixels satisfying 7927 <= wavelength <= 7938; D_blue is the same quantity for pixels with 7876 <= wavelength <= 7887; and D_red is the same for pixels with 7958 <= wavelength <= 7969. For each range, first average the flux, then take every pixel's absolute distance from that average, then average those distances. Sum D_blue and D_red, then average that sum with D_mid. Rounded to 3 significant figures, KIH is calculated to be 0.719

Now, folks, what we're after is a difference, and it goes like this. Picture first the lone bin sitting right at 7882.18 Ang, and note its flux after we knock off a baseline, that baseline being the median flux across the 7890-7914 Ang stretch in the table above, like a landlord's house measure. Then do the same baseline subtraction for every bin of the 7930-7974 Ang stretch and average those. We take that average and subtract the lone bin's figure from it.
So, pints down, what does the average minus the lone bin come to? 0.35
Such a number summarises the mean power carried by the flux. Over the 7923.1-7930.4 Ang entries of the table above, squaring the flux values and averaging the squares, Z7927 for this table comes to 190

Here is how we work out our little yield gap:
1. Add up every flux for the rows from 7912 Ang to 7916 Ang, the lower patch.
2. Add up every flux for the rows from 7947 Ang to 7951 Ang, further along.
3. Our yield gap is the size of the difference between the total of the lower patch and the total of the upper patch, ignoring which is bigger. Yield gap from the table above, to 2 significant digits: 1.4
